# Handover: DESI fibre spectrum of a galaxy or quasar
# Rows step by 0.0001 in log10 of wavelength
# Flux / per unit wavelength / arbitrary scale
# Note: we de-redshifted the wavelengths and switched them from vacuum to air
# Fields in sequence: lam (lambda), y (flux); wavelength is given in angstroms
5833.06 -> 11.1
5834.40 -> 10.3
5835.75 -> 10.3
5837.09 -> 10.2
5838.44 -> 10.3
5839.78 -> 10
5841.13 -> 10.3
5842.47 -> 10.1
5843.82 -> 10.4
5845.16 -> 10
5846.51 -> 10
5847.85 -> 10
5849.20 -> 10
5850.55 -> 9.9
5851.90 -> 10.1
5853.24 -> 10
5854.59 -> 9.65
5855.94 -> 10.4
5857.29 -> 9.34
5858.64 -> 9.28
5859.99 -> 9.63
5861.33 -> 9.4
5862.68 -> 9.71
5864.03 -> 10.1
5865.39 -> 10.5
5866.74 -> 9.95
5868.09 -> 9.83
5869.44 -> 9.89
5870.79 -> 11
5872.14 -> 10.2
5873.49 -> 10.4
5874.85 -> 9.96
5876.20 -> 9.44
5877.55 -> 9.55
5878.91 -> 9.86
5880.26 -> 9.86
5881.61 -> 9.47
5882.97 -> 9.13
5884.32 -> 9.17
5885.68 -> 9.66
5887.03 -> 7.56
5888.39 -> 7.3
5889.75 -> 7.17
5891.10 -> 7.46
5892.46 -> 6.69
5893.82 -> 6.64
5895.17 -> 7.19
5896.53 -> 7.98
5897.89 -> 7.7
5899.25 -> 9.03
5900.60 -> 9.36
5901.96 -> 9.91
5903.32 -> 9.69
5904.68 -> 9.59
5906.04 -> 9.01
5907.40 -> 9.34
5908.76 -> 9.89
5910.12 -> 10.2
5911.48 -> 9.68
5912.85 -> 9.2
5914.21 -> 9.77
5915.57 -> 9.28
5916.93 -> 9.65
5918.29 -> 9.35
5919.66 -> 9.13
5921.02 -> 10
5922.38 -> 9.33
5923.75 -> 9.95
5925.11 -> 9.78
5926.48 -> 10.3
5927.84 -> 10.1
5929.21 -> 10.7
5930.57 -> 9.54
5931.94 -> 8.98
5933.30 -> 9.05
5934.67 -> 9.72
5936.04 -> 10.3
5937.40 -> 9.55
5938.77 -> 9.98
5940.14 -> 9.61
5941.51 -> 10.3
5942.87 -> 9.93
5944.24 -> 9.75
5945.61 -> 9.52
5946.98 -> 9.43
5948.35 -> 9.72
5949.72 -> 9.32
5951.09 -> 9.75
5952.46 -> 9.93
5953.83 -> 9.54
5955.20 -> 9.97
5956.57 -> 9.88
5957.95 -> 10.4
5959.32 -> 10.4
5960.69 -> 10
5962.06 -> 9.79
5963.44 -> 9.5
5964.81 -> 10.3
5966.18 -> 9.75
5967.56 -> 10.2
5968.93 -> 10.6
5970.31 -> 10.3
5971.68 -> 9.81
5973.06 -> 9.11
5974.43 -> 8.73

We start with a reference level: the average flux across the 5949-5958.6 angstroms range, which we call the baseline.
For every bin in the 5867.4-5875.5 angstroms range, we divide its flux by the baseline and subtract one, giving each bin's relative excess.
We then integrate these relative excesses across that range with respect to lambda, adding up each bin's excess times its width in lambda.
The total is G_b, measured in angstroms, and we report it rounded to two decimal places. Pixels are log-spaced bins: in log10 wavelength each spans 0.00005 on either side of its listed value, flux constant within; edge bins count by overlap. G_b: 0.32 angstroms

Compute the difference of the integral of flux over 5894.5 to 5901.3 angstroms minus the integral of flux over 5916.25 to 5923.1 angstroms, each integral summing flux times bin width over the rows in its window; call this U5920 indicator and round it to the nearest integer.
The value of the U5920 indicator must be -9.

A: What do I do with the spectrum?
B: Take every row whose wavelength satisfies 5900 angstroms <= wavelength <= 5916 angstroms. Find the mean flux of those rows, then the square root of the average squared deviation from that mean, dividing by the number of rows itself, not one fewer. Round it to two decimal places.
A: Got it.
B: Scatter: 0.33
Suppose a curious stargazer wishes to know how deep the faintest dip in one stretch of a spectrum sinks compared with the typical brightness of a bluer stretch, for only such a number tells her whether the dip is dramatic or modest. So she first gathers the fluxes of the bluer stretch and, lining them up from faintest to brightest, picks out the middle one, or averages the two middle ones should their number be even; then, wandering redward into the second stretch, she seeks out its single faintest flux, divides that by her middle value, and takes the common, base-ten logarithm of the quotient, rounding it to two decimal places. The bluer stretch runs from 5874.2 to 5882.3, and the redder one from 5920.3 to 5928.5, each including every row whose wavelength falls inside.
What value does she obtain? -0.02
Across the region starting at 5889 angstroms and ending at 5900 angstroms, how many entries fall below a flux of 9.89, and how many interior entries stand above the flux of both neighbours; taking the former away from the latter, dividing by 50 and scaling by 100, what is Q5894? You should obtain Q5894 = -12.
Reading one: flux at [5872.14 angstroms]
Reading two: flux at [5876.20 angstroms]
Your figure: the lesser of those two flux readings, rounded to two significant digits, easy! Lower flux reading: 9.4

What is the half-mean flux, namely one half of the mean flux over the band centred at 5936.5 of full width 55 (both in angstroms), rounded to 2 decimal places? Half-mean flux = 4.88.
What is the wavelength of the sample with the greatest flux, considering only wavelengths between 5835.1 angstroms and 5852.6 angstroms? 5843.82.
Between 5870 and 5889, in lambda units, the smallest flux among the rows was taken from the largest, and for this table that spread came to 3.7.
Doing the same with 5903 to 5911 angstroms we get 1.2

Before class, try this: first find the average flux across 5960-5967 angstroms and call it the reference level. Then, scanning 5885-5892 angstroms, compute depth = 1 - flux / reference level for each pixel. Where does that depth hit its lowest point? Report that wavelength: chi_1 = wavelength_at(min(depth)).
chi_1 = 5885.68 angstroms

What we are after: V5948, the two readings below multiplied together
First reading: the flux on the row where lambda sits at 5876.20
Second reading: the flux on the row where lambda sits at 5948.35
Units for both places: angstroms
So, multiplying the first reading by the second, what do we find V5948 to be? 92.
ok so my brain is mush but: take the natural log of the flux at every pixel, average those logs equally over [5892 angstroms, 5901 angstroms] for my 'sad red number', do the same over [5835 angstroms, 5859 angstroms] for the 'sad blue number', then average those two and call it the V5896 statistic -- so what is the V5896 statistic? 2.17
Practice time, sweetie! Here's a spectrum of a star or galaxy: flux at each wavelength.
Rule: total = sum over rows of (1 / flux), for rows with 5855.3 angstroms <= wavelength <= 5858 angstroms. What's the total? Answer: 0.203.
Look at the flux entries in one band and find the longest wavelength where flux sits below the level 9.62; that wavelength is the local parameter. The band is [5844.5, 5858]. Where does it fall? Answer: 5857.29 angstroms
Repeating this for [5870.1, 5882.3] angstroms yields 5881.61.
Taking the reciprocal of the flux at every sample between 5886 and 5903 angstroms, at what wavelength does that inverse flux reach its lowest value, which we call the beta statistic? 5901.96 angstroms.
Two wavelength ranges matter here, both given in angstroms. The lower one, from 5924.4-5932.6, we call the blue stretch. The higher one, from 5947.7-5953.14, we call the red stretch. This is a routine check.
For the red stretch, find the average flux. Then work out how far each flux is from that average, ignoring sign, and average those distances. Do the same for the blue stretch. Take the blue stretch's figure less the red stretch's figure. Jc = 0.29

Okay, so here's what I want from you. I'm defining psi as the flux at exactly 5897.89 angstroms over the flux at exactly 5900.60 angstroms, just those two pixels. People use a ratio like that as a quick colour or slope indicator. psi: 0.82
